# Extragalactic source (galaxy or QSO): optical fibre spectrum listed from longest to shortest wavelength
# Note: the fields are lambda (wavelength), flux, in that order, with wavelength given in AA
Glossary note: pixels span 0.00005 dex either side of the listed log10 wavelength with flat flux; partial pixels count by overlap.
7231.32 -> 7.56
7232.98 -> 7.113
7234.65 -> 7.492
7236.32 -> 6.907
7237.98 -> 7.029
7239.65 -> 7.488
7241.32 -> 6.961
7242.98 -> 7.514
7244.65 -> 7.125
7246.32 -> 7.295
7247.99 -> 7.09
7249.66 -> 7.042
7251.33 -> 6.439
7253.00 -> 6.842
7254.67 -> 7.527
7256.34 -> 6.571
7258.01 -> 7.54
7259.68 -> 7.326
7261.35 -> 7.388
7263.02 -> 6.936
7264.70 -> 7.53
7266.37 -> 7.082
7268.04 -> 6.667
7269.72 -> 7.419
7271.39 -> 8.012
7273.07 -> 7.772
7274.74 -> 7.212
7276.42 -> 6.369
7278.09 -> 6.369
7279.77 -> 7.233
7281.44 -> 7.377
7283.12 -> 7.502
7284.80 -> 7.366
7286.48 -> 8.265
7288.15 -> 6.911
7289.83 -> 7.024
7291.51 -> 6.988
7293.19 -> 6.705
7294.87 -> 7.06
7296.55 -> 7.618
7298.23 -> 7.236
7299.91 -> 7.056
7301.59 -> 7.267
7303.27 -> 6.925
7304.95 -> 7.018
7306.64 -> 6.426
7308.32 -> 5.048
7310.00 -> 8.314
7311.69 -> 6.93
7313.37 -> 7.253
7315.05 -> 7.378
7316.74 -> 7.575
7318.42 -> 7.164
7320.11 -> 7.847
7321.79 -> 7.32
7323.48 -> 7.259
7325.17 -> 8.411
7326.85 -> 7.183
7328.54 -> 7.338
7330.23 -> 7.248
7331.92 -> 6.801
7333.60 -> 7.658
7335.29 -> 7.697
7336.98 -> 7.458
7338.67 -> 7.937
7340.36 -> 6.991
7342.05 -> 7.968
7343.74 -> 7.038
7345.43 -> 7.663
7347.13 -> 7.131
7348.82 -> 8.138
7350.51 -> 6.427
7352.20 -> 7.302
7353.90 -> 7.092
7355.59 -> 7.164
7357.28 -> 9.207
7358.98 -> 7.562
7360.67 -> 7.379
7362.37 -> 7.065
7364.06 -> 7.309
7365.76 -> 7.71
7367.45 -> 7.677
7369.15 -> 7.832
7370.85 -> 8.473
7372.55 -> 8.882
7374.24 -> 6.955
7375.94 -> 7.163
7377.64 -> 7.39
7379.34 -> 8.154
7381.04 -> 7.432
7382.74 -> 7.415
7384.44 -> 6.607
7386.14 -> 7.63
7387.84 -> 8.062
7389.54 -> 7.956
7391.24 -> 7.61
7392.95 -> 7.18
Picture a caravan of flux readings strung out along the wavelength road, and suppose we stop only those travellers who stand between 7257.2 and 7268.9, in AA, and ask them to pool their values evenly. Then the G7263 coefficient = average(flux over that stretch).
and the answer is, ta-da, 7.21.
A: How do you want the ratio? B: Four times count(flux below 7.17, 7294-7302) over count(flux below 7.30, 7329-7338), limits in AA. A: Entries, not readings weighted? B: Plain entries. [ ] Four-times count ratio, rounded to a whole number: 4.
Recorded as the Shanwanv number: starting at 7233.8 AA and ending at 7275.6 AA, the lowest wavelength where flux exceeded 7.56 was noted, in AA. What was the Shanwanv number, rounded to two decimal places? 7271.39 AA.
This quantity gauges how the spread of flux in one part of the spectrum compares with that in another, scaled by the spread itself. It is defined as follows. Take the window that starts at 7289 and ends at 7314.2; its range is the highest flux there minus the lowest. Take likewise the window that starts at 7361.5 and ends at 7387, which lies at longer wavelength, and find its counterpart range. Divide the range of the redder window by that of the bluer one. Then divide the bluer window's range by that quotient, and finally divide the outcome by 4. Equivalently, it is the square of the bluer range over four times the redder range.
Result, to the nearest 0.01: 1.17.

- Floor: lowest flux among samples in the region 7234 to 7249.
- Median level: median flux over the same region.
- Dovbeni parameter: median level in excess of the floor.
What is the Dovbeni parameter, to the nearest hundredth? 0.22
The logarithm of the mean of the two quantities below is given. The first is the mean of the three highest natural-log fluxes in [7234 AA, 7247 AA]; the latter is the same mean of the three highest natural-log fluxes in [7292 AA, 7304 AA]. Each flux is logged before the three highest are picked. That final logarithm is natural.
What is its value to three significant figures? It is 0.696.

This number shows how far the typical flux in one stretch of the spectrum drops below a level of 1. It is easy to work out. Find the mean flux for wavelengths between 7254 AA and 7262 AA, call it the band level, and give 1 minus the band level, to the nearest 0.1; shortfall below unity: -6.3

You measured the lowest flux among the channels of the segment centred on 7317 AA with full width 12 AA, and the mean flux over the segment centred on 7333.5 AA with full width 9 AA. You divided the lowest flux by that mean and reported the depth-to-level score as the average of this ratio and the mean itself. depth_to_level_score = 4.16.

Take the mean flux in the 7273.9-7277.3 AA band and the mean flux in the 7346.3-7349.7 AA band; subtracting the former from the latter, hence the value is 0.8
